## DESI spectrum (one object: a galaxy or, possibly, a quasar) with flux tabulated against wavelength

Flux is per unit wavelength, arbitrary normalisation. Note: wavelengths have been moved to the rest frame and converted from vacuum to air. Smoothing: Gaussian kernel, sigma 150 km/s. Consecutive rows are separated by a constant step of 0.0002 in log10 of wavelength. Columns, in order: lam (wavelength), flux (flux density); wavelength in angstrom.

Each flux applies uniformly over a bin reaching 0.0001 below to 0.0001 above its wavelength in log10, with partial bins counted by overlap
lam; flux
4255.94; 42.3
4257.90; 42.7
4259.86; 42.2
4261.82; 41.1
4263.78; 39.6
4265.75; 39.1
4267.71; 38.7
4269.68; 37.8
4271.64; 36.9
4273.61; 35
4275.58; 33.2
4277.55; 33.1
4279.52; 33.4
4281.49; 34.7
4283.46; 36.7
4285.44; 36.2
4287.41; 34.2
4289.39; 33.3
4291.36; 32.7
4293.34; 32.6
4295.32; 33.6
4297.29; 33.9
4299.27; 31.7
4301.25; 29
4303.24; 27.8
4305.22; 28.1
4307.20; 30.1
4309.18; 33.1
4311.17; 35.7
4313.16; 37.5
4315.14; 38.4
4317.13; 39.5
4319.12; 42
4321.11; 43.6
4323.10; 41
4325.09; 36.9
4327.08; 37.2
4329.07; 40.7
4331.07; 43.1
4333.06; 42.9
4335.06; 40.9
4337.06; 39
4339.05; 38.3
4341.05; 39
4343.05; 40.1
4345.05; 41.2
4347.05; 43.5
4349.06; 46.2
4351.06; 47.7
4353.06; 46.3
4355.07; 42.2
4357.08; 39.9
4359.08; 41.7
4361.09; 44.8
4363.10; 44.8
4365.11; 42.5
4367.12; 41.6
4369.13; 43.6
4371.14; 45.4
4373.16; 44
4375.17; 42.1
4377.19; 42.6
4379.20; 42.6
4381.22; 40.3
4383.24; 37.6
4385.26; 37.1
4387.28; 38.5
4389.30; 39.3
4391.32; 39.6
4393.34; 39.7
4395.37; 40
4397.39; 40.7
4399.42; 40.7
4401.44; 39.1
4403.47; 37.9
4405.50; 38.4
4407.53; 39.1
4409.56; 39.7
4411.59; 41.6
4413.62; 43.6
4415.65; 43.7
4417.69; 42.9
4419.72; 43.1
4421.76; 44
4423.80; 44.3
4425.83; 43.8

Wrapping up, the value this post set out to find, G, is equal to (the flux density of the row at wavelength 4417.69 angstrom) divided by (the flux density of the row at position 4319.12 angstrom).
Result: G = 1.02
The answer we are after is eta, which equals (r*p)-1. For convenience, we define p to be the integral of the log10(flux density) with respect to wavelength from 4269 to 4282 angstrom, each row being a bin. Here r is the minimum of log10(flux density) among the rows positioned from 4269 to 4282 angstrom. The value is 29.5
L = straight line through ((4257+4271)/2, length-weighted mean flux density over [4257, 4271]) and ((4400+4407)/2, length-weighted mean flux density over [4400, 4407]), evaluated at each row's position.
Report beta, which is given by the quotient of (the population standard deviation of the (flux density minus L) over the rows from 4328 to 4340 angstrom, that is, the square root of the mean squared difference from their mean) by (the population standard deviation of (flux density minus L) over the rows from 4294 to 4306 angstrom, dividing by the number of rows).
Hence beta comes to 0.71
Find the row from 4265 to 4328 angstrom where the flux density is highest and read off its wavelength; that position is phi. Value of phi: 4321.11 angstrom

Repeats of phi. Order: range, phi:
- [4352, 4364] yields 4353.06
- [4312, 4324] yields 4321.11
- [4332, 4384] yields 4351.06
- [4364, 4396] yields 4371.14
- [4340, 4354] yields 4351.06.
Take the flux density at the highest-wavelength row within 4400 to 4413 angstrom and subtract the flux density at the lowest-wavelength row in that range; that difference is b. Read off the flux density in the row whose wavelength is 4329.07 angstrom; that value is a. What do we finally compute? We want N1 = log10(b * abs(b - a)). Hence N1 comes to 2.0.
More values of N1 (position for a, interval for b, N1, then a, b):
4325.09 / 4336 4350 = 2.3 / 36.9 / 7.2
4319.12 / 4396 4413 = 1.6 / 42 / 0.9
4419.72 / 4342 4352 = 2.4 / 43.1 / 7.6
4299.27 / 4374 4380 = 1.2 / 31.7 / 0.5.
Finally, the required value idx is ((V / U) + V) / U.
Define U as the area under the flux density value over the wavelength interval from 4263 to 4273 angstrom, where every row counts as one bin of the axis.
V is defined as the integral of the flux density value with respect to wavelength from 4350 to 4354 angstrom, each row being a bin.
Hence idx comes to 0.5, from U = 383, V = 188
